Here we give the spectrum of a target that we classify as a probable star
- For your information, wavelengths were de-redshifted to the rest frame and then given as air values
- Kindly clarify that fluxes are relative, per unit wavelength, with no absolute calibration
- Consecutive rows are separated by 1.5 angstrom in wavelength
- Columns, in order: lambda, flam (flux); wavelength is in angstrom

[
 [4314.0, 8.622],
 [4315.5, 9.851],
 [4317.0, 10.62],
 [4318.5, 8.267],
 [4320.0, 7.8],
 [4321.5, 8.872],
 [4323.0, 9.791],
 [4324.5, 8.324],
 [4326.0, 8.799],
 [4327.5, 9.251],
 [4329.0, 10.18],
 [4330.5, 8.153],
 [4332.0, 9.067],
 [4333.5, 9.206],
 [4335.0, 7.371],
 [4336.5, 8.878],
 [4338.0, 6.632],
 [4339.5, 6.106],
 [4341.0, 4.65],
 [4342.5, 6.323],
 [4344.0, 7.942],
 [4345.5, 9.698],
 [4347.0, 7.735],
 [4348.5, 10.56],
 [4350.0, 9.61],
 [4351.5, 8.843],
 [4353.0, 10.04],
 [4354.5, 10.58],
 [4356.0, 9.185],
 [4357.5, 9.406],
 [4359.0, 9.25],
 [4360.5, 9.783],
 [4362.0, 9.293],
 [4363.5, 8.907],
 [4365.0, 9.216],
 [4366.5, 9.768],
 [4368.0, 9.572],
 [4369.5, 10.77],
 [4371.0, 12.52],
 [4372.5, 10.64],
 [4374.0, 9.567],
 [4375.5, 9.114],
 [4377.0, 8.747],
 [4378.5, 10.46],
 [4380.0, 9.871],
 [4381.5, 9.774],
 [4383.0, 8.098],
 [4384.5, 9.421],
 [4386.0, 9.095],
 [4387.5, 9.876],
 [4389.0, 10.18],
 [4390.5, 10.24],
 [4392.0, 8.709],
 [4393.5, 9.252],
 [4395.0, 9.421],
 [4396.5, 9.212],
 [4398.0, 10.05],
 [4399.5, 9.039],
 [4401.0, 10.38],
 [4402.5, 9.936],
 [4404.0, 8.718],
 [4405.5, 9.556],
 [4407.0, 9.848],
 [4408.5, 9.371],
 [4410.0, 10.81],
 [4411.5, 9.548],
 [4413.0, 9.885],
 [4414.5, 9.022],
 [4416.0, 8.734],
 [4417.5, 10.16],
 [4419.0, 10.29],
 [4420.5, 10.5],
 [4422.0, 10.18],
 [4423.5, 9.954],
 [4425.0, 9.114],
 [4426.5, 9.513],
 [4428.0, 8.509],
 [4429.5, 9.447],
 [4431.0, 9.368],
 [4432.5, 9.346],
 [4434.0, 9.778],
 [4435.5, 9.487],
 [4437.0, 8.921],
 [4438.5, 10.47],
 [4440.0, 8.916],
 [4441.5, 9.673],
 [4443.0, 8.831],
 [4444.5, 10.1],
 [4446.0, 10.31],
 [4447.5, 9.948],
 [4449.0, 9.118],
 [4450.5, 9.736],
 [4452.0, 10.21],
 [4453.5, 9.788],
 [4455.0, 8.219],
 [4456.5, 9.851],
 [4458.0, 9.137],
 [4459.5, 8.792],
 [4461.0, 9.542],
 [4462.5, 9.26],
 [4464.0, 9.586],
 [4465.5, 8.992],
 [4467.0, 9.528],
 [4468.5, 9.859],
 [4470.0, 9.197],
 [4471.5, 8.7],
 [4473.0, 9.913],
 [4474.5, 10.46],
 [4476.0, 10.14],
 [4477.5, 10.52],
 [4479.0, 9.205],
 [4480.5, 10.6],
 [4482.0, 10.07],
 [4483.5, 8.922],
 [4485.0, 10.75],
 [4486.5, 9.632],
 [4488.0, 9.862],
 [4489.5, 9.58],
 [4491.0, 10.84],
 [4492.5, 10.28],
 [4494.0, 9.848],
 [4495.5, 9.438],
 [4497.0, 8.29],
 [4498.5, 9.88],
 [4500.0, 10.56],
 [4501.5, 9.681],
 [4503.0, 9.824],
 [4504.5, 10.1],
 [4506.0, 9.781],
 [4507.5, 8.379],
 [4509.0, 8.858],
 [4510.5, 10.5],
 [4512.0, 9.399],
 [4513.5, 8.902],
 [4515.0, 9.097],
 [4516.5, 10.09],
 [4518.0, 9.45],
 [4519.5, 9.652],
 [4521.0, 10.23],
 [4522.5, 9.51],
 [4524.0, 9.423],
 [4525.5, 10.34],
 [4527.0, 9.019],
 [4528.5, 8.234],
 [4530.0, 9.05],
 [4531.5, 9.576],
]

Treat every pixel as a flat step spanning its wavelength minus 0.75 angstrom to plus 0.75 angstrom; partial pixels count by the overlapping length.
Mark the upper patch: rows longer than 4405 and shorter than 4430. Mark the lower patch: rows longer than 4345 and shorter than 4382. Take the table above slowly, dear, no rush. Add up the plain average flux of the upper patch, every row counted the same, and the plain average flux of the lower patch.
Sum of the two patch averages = 19.4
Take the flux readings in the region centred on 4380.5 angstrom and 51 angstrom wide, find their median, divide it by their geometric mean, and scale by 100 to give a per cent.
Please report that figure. 99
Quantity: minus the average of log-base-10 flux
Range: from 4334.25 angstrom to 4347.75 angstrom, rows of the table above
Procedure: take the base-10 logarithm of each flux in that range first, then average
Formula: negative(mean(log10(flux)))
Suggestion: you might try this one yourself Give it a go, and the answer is -0.85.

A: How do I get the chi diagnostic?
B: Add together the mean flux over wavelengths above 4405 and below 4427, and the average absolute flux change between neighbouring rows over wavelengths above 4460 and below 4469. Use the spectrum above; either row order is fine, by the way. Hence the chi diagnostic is 10.2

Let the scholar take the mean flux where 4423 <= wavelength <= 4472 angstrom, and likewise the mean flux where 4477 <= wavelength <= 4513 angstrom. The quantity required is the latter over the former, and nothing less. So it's 1.04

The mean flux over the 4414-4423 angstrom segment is 9.8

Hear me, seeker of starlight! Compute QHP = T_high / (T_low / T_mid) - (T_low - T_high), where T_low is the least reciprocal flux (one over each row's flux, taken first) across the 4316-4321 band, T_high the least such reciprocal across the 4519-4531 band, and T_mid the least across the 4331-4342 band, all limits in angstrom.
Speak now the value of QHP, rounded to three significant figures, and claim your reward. 0.114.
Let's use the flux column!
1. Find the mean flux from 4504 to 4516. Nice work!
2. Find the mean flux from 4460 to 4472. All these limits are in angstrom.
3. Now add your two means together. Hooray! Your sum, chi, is 18.7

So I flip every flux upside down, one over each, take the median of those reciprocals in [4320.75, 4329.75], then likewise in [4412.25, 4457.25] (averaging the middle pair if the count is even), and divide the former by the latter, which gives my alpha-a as 1.07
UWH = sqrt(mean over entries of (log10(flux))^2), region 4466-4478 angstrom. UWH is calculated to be 0.990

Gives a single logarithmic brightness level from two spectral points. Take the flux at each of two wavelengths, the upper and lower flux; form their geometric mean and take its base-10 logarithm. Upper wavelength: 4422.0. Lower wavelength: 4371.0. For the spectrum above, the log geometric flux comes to 1.05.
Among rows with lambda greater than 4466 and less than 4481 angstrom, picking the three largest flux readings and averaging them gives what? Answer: 10.5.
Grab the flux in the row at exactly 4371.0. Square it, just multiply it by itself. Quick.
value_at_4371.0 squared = 157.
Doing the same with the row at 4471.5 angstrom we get 76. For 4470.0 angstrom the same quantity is 85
